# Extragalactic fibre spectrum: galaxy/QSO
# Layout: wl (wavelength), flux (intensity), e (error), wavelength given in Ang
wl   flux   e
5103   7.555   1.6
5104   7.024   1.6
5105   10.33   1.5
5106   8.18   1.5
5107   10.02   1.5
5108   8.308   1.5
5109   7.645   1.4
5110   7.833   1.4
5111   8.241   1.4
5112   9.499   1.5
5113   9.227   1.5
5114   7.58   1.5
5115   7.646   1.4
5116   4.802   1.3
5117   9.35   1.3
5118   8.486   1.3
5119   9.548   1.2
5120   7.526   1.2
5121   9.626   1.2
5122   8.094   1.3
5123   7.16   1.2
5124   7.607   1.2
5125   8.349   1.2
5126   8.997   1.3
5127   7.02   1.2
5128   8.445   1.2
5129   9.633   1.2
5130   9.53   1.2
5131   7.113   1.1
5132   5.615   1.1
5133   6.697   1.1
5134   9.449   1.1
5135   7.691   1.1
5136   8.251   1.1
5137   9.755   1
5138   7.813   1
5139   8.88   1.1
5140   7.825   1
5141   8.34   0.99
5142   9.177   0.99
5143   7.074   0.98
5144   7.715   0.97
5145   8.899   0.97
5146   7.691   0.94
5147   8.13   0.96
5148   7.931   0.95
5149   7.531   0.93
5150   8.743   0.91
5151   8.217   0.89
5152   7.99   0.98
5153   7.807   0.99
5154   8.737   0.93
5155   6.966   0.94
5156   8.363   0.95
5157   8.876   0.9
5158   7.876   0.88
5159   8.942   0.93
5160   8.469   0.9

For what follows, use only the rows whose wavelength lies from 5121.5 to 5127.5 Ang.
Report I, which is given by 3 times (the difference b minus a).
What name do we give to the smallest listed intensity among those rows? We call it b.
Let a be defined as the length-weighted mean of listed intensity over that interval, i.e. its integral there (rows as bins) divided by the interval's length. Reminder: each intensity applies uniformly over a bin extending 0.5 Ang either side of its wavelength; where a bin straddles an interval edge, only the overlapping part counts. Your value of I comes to -2.6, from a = 7.9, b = 7.02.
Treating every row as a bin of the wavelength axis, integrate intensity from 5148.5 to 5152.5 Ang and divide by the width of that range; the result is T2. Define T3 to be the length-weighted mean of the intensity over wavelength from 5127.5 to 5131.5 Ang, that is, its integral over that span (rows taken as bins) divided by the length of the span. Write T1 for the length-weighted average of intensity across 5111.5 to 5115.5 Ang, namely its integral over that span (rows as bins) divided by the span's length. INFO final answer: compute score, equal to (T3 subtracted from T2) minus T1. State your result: -9.0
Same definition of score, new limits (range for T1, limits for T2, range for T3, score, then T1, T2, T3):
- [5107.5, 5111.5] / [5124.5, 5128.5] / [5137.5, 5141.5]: -8.0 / 8.0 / 8.20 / 8.21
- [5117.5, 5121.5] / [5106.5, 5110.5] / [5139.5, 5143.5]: -8.4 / 8.8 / 8.45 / 8.10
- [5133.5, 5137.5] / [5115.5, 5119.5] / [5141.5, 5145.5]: -9.0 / 8.8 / 8.05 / 8.22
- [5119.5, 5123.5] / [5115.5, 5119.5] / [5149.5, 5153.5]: -8.2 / 8.1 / 8.05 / 8.19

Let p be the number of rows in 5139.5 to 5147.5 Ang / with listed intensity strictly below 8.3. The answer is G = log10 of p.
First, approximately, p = 5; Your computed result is 0.70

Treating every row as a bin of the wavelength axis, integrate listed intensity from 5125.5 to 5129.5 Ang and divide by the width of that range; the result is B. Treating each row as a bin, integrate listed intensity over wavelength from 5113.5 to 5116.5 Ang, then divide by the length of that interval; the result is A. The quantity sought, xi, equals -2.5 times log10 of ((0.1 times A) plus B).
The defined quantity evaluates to -2.408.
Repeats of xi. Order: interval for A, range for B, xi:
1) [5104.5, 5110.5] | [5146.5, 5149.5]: -2.353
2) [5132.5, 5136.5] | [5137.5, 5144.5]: -2.376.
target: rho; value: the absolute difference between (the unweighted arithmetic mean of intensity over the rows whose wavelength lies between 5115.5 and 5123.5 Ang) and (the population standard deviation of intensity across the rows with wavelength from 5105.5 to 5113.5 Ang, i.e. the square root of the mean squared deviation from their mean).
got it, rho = 7.28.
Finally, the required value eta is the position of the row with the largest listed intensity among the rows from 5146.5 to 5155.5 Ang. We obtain 5150 Ang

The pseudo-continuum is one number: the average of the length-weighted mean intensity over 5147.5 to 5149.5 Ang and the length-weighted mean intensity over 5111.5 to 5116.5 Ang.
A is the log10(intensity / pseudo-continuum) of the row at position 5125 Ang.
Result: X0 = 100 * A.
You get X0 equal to 3.3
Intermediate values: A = 0.033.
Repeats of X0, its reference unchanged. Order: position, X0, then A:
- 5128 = 3.8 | 0.038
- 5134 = 8.7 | 0.087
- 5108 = 3.1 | 0.031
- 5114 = -0.9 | -0.009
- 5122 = 1.9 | 0.019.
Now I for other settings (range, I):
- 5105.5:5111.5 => -2.2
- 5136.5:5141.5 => -2.1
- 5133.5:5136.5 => -2.3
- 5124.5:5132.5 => -7.4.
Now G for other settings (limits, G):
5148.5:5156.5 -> 0.70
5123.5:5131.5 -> 0.48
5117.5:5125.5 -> 0.60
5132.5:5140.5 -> 0.70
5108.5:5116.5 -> 0.78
